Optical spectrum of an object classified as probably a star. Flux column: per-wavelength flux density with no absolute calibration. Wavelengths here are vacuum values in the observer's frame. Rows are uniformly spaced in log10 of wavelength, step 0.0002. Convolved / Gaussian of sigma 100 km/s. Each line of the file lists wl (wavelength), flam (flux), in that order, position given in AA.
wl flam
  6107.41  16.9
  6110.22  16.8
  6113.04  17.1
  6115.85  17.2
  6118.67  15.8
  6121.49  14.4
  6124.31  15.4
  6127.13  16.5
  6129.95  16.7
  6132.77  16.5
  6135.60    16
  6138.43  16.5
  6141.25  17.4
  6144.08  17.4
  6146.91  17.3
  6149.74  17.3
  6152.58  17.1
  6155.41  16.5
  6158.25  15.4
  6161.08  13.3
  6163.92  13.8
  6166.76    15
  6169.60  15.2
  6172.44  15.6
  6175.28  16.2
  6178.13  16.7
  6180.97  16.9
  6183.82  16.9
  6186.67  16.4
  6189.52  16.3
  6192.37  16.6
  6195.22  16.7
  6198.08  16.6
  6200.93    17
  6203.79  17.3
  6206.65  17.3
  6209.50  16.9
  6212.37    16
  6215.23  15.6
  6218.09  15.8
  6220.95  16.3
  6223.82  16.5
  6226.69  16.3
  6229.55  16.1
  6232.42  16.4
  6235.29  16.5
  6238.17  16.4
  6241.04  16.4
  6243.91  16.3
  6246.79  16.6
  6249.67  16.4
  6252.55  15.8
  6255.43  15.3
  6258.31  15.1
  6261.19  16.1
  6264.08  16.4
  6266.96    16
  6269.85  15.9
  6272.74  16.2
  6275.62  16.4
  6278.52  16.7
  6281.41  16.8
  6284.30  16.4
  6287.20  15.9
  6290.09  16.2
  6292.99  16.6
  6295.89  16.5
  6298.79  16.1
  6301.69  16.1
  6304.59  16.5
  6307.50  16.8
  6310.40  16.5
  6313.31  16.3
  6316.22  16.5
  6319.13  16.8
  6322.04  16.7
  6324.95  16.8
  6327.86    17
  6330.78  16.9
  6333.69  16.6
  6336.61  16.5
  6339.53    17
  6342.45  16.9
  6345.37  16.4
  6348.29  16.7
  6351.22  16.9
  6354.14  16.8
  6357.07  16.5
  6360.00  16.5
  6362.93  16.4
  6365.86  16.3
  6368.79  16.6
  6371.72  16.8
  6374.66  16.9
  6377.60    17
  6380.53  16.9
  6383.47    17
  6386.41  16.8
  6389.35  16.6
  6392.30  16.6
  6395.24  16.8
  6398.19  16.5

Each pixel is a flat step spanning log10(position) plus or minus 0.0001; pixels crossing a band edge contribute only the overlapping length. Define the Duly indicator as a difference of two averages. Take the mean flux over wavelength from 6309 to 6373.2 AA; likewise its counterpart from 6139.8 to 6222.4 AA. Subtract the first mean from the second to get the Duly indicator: -0.35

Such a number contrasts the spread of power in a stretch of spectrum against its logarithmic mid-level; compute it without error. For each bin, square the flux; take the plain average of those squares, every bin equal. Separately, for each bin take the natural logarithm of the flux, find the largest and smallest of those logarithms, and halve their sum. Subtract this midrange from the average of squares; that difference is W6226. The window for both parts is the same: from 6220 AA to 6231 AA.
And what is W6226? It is 263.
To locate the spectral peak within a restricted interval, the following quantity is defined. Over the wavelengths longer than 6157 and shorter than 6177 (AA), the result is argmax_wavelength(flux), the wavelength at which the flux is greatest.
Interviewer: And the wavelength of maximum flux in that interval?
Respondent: 6175.28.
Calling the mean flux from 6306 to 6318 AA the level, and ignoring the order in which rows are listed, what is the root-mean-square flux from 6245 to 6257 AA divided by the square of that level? 0.059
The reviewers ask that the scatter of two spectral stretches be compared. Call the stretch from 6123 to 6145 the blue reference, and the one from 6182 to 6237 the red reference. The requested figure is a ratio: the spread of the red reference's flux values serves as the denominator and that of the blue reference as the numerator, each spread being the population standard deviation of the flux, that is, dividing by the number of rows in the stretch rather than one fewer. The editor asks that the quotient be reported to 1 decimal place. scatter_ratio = 1.4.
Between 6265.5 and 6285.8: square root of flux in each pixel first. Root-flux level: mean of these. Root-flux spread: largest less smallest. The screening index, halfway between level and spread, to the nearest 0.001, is 2.077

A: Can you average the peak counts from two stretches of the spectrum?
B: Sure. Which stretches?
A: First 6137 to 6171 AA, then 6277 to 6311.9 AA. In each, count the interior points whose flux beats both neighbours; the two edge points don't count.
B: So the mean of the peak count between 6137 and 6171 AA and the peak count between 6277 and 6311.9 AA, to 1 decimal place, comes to 1.5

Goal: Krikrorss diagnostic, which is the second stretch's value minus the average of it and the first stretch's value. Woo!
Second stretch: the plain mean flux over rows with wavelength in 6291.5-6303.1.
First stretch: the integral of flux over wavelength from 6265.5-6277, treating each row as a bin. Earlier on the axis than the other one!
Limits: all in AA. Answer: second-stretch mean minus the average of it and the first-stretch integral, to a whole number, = -85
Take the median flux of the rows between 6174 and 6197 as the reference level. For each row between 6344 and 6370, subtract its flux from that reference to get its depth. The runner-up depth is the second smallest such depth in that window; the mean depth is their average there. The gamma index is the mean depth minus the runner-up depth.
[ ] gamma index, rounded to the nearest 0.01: 0.23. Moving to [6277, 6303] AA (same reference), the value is 0.33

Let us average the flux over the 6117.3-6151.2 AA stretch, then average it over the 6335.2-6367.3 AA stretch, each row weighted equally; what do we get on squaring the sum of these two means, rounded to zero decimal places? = 1093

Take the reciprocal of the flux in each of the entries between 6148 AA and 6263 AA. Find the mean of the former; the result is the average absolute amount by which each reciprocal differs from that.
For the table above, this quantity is 0.0025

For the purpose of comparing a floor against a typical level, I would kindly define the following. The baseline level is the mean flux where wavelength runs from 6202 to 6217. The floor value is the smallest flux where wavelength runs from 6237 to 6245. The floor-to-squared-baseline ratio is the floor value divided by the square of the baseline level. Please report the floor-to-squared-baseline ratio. 0.059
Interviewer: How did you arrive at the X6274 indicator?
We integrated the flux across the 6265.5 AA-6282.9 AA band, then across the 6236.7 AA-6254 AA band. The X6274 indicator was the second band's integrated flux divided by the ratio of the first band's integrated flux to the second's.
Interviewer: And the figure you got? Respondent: 280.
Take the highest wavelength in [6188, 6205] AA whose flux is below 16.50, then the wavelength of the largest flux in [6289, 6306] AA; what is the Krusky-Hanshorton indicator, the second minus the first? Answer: 103.5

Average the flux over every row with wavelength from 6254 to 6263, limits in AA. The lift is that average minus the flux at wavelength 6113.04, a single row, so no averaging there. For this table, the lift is -1.6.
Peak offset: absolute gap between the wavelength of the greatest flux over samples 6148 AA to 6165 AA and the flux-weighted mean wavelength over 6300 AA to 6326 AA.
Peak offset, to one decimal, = 163.6 AA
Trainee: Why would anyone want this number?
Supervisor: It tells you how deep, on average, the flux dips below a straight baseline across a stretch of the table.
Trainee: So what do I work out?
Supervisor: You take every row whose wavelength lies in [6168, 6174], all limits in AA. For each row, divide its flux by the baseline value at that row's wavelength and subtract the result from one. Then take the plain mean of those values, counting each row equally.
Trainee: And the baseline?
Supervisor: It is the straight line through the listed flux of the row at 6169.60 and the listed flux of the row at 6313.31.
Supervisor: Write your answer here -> -0.01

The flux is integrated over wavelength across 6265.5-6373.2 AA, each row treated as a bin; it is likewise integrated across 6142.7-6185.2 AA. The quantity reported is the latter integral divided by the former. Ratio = 0.4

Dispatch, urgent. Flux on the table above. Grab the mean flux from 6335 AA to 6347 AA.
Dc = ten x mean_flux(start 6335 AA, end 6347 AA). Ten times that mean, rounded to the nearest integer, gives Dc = 167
